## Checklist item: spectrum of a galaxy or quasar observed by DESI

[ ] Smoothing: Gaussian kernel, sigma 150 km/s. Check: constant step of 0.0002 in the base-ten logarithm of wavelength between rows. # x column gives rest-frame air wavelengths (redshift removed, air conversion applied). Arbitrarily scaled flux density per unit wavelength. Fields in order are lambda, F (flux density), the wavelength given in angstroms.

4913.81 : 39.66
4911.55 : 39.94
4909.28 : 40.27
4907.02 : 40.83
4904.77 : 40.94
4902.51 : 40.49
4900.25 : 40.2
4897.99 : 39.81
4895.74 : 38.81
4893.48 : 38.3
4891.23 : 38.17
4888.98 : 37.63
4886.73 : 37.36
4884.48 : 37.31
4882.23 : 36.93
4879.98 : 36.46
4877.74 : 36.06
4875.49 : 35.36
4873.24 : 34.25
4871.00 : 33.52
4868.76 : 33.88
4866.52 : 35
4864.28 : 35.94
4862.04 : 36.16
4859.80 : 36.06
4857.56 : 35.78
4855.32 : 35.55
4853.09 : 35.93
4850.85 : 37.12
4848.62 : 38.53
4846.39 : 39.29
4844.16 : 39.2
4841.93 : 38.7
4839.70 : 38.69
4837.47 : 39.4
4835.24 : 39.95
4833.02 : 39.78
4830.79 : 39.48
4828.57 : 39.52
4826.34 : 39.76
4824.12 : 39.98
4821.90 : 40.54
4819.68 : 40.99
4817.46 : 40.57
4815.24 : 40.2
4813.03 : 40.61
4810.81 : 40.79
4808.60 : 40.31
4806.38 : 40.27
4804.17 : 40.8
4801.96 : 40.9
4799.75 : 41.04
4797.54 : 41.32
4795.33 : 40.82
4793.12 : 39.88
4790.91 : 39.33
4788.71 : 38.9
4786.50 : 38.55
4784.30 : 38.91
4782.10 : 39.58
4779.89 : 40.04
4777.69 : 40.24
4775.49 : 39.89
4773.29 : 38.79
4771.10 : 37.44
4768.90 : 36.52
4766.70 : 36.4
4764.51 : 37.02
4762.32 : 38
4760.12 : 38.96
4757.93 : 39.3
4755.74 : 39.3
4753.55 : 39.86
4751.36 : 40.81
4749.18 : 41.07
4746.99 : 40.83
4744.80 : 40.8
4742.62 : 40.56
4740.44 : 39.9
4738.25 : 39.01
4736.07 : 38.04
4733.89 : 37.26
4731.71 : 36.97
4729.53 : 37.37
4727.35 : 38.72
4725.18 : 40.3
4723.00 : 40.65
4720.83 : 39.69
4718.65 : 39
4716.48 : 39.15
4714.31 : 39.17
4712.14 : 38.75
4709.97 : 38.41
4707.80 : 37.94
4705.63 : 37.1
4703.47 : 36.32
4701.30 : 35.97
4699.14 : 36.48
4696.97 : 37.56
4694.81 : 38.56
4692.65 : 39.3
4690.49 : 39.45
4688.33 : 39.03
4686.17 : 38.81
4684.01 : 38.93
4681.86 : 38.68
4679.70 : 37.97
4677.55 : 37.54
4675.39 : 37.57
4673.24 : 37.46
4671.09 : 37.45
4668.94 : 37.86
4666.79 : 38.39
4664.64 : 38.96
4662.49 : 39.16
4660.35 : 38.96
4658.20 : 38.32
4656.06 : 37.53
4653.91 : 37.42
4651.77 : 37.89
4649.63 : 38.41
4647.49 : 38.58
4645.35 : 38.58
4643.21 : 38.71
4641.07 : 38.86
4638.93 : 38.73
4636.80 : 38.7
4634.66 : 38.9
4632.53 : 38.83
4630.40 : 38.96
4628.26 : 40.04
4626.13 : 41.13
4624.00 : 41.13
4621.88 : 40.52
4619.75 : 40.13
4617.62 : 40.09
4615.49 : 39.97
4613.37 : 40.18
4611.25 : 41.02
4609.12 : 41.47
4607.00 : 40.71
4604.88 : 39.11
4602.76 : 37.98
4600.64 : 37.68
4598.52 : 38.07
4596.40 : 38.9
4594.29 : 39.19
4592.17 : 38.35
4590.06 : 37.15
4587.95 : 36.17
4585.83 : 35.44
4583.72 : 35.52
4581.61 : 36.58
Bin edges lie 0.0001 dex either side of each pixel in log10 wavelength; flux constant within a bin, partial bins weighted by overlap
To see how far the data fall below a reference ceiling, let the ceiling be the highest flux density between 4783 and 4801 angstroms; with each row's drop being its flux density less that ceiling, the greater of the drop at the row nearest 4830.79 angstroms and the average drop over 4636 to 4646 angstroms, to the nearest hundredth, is -1.84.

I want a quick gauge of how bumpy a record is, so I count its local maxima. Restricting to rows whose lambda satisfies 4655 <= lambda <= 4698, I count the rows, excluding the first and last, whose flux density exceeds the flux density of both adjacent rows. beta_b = 4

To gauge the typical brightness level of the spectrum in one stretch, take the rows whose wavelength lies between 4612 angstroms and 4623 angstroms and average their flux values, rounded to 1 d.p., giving 40.2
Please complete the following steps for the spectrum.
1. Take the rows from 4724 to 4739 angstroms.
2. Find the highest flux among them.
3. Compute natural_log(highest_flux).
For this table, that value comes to 3.70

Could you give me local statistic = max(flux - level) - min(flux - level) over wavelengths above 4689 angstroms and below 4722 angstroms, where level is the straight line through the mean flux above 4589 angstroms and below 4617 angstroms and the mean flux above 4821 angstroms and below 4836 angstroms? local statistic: 3.7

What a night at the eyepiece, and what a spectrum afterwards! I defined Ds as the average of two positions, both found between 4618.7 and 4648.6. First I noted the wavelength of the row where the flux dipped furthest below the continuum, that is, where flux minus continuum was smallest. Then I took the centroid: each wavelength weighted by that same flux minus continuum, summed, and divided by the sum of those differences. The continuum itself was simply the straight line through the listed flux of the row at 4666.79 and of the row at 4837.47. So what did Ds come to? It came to 4637.7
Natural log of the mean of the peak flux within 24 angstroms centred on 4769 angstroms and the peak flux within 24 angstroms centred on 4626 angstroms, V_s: 3.71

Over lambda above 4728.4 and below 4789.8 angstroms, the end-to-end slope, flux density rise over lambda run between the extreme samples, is 0.026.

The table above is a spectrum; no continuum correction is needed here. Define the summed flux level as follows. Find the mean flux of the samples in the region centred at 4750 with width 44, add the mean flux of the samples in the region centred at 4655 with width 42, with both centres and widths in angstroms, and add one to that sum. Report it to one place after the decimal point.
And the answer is 78.1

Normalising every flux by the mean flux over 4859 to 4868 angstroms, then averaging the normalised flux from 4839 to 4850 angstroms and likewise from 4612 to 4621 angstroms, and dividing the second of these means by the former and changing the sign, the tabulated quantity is -1.03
